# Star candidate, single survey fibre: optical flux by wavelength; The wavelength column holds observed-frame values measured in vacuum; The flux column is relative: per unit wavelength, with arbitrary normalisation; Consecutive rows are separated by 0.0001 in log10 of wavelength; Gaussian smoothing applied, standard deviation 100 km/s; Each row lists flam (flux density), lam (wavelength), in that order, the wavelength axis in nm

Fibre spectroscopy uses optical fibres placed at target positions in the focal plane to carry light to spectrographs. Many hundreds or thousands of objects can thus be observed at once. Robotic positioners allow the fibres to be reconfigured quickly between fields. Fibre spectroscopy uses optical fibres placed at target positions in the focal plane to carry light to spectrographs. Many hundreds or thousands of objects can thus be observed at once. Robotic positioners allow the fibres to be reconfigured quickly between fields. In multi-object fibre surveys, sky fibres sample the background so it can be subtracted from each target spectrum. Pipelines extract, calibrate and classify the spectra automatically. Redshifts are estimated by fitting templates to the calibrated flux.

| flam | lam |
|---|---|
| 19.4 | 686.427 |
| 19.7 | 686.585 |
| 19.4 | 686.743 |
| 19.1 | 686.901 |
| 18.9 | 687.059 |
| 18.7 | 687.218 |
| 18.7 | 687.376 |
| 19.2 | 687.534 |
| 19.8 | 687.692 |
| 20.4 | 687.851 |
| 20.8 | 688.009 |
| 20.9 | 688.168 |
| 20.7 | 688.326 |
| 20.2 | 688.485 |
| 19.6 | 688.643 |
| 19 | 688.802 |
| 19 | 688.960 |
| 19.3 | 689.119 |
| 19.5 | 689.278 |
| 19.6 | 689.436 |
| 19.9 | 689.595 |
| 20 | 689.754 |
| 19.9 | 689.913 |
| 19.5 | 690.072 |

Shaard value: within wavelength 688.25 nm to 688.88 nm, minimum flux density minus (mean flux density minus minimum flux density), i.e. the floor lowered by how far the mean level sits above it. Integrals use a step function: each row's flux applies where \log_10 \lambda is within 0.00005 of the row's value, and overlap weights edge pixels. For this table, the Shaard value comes 18.1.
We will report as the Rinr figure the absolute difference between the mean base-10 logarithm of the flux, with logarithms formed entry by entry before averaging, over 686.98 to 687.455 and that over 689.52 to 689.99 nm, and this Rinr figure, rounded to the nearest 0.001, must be 0.026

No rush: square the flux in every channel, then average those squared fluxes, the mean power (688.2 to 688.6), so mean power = 418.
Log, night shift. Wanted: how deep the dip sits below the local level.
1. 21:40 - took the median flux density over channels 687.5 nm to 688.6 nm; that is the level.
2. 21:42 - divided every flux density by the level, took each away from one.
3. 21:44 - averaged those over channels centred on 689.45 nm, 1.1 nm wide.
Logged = 0.039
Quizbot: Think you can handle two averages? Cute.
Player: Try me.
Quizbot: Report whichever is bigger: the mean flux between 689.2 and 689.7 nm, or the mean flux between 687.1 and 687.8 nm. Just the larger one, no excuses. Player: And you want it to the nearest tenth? 19.7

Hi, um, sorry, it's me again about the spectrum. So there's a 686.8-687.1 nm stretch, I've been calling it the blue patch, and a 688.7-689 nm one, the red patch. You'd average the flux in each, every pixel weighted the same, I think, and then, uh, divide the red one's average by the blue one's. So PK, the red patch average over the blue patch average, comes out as 1.00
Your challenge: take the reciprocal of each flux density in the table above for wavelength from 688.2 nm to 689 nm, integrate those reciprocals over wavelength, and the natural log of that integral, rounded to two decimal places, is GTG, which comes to -3.21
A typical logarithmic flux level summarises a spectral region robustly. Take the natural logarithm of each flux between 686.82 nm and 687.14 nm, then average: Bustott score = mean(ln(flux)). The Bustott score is 2.94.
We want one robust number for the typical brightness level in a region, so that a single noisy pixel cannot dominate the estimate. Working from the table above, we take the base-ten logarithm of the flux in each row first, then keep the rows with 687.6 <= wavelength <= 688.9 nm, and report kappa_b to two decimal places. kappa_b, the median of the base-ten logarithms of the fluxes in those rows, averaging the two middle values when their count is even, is 1.31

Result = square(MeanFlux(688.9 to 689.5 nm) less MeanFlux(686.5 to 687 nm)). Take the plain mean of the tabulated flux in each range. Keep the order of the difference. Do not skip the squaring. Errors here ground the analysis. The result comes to 0.00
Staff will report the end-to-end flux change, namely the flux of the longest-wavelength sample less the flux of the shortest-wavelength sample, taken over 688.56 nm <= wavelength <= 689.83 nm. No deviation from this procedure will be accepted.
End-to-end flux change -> 0.4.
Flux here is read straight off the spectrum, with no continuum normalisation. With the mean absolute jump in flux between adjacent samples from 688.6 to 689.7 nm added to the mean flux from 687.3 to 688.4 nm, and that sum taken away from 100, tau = 79.7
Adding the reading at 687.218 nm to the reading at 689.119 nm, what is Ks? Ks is 38.00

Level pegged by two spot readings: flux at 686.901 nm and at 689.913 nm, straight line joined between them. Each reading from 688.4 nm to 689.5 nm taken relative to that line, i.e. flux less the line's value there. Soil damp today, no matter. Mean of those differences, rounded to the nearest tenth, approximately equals -0.2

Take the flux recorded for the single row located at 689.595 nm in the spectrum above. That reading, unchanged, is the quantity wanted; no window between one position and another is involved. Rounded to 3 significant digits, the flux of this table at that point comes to 19.9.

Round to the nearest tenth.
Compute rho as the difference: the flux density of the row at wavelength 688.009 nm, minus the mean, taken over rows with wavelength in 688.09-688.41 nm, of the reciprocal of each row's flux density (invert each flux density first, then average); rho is 20.8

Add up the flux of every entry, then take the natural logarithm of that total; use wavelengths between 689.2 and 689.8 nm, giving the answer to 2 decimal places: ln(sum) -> 4.37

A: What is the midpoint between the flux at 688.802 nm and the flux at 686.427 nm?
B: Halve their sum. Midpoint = 19.2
